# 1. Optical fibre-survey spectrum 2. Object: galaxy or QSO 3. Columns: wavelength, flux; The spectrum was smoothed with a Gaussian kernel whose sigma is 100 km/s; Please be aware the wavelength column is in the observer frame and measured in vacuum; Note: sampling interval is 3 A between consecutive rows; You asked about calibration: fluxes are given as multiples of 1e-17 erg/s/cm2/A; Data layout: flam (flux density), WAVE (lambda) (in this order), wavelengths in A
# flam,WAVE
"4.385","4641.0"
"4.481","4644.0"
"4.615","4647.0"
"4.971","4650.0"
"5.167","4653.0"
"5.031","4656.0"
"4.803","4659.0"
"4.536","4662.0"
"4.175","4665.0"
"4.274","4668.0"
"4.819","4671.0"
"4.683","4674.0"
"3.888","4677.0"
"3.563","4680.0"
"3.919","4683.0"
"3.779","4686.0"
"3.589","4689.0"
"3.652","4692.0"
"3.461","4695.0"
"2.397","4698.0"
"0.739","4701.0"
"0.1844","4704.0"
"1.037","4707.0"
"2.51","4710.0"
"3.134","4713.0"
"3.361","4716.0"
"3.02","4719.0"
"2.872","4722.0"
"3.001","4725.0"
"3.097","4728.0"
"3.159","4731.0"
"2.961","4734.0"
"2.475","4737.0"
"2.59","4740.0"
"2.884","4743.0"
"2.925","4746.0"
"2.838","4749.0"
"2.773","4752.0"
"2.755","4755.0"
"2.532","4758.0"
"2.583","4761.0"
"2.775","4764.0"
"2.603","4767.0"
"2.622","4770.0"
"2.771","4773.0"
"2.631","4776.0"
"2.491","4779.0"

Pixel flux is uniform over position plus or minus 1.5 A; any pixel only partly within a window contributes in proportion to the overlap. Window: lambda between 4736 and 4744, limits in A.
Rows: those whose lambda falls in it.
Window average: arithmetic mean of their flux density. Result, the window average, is 2.65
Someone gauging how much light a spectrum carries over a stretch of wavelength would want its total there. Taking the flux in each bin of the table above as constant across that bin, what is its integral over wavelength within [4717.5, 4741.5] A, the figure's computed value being 70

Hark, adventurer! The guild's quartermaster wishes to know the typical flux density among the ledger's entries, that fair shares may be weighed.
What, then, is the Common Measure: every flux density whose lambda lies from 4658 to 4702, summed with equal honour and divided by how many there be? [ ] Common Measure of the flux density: 3.8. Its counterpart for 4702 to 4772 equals 2.6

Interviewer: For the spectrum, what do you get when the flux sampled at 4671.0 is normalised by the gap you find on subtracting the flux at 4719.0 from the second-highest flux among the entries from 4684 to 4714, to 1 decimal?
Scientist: 7.6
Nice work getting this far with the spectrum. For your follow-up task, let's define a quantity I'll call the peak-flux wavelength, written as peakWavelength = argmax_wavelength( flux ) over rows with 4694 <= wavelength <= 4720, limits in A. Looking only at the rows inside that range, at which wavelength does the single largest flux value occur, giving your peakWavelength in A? 4695.0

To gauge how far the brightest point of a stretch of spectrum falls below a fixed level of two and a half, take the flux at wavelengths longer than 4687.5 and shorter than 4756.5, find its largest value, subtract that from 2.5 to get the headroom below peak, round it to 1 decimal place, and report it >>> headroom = -1.2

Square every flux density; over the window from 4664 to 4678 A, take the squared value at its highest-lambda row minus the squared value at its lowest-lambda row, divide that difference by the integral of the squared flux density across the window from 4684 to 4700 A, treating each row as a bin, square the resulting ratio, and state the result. 0.0002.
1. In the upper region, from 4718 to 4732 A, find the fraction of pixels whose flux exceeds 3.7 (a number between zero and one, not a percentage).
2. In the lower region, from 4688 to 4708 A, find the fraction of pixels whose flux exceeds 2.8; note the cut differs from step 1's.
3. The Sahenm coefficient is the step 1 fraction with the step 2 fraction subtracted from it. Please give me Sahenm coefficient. -0.43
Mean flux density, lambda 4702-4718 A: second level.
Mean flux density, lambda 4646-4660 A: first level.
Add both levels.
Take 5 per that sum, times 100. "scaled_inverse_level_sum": 71.8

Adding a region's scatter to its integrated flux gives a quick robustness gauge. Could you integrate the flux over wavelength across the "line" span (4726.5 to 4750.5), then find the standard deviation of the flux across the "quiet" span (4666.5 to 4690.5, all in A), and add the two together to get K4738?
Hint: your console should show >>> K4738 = 69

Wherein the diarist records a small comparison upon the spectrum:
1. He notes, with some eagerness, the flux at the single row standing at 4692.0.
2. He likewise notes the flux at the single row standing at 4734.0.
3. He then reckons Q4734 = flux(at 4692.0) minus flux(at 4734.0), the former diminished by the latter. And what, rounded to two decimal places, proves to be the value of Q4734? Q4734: 0.69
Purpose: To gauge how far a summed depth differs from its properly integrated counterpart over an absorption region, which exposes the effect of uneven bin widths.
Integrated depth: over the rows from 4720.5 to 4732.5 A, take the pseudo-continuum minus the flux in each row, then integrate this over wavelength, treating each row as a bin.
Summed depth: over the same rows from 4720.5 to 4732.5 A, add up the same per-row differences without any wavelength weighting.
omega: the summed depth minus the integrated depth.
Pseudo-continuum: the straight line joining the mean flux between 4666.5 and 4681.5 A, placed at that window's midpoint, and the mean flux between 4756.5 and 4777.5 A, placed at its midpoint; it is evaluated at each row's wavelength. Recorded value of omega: -2.5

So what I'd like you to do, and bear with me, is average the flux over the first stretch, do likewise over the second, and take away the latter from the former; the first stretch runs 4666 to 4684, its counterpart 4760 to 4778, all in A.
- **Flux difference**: 1.5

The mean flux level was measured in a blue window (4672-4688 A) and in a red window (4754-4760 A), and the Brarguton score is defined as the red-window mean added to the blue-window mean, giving 6.6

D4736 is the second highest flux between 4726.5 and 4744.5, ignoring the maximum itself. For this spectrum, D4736 3.097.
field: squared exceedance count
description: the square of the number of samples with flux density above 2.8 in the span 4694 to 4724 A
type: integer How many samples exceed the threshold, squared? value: 25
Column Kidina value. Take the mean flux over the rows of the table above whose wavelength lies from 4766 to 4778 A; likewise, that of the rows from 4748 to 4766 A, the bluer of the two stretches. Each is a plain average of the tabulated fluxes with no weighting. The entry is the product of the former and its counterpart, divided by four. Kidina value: 1.8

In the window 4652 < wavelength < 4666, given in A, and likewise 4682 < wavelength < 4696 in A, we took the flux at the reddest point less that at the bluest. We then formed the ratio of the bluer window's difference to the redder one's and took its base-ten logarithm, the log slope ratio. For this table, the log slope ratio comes 0.3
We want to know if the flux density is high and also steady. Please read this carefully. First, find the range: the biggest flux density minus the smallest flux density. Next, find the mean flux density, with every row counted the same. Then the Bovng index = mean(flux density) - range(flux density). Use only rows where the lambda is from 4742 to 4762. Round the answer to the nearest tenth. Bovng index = 2.4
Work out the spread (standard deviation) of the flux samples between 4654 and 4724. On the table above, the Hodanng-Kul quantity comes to 1.3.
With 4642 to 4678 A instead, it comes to 0.4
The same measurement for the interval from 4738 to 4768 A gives 0.1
